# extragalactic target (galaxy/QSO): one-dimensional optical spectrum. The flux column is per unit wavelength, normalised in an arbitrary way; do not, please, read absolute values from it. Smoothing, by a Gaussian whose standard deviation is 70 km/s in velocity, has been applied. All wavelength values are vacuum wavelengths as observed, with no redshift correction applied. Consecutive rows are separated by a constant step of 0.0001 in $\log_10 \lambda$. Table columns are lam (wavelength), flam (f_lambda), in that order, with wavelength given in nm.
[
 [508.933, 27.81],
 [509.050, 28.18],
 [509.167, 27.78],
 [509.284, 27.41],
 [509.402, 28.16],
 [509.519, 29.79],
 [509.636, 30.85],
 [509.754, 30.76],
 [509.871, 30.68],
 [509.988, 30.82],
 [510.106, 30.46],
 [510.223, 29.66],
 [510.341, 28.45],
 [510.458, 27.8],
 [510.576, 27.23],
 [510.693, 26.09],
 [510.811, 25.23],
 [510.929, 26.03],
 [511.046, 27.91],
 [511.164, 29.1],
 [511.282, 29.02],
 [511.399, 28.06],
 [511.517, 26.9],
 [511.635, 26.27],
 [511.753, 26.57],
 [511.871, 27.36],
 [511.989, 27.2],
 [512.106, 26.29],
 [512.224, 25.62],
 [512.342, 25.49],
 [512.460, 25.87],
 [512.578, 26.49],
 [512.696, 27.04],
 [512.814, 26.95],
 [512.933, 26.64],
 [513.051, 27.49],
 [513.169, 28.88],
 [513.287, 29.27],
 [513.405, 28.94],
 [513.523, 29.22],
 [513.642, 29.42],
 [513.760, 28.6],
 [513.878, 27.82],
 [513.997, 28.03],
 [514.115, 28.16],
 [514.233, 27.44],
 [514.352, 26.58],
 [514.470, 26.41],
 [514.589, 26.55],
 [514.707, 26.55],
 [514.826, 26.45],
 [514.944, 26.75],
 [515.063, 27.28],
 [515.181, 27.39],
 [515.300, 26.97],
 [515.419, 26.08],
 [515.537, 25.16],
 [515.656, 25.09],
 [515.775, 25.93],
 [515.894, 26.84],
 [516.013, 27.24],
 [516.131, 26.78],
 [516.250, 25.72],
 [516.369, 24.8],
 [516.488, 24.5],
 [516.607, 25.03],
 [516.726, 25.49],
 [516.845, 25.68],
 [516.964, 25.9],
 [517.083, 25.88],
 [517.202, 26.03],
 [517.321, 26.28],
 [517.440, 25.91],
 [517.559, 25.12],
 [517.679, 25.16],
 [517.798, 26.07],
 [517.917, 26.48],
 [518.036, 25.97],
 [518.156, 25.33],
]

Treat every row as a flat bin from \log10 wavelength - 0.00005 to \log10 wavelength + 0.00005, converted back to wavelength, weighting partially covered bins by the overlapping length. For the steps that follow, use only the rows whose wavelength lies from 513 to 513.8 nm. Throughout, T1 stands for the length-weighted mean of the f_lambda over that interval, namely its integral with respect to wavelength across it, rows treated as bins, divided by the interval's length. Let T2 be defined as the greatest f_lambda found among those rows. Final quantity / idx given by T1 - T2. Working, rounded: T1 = 28.9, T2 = 29.42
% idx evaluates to -0.6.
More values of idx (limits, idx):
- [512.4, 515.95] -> -2.2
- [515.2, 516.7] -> -1.4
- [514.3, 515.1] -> -0.6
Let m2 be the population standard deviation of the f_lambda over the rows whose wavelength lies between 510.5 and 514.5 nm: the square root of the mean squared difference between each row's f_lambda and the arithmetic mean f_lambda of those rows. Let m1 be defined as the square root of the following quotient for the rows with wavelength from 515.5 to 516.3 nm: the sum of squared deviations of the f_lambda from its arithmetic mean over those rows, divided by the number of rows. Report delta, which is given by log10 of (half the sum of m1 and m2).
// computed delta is -0.003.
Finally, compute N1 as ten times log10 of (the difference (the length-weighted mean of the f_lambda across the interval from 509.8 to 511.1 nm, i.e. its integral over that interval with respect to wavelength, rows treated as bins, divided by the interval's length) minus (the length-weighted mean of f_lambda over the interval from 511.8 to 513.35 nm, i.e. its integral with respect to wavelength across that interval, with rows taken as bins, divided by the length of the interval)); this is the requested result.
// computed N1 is 1.1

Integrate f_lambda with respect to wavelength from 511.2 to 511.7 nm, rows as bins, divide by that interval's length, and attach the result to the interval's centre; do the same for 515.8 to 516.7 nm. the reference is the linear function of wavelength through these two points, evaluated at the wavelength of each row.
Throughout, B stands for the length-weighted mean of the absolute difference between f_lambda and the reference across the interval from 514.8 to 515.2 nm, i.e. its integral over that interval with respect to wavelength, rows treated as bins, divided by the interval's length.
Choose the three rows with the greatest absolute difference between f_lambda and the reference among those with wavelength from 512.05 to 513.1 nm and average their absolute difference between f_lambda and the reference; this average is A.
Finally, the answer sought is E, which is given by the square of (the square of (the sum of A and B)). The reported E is 28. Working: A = 1.6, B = 0.67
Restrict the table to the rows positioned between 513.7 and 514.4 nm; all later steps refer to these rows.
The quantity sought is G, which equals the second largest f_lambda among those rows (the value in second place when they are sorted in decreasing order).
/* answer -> 28.16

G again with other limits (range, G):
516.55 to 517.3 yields 25.9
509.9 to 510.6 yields 30.46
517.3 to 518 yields 26.28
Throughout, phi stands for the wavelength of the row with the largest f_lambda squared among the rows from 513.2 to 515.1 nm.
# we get 513.642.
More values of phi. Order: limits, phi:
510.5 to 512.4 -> 511.164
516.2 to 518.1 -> 517.917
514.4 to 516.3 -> 515.181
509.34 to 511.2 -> 509.636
